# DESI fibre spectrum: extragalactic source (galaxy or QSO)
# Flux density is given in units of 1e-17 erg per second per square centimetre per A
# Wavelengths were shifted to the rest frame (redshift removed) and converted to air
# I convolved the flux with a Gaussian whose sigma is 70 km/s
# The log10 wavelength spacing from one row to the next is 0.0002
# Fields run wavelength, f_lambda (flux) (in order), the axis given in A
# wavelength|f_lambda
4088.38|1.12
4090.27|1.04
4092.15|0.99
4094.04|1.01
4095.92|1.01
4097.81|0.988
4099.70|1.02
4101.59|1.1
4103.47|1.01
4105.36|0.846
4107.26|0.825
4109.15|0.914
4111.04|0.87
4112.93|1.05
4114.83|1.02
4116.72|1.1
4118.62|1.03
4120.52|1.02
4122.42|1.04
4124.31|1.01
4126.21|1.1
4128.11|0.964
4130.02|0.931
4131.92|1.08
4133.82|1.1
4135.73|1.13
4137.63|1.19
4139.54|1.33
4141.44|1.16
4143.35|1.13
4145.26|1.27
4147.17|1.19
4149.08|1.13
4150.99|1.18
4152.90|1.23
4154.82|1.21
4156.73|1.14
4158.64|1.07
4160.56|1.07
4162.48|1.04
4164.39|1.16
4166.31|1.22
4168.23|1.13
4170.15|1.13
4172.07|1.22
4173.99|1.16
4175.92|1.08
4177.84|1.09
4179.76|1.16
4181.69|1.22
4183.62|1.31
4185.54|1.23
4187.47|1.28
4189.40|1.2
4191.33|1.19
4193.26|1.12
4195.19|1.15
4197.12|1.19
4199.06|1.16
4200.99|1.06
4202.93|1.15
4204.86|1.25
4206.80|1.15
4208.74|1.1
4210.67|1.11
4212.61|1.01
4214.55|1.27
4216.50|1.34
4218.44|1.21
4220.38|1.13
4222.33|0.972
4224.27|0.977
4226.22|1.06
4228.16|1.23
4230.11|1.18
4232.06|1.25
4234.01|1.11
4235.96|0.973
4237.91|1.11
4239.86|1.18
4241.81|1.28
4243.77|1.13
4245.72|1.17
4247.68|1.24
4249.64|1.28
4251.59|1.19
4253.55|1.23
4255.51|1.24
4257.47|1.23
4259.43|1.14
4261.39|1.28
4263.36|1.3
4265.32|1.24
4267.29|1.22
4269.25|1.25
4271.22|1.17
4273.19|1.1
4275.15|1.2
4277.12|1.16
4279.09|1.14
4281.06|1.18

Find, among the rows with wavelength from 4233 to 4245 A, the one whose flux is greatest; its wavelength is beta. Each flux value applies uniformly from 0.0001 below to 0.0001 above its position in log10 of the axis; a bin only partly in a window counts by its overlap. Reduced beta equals 4241.81 A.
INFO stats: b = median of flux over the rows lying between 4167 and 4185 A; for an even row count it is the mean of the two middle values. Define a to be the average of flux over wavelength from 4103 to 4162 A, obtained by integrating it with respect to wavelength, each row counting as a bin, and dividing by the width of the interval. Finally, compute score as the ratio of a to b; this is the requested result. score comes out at 0.9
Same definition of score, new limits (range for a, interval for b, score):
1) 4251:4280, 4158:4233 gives 1.0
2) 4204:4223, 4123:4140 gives 1.1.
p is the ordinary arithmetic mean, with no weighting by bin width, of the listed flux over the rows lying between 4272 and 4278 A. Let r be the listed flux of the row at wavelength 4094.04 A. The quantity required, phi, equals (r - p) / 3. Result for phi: -0.05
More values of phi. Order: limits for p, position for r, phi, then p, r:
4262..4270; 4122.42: -0.07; 1.25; 1.04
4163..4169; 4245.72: 0.00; 1.17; 1.17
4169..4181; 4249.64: 0.05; 1.14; 1.28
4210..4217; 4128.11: -0.07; 1.18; 0.964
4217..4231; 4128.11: -0.05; 1.11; 0.964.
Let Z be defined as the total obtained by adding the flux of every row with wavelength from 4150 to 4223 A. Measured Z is 44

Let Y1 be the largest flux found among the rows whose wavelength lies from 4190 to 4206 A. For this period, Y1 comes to 1.25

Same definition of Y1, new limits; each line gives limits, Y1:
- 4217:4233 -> 1.25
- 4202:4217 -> 1.34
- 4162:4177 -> 1.22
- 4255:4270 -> 1.3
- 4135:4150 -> 1.33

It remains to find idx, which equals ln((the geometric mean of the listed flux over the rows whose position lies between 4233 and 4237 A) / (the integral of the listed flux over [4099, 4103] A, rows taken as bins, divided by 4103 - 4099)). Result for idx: -0.02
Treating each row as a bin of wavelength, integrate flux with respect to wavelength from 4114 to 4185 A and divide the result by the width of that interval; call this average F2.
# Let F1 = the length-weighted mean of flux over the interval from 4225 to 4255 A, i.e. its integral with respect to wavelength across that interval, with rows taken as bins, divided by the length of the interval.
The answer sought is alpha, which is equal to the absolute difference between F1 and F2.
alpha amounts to 0.044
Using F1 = 1.17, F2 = 1.13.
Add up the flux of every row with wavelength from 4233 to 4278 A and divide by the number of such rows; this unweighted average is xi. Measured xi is 1.19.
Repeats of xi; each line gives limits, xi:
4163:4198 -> 1.18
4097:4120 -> 0.98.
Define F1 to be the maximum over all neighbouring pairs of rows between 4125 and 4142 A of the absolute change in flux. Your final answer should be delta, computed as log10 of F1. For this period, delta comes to -0.77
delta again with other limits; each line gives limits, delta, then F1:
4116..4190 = -0.77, 0.170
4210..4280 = -0.59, 0.260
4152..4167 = -0.92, 0.120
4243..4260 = -1.05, 0.090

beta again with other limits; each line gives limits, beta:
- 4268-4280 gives 4269.25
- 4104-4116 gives 4112.93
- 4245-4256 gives 4249.64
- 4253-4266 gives 4263.36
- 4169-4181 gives 4172.07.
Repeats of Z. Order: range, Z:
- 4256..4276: 12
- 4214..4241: 16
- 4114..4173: 35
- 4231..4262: 19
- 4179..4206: 17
